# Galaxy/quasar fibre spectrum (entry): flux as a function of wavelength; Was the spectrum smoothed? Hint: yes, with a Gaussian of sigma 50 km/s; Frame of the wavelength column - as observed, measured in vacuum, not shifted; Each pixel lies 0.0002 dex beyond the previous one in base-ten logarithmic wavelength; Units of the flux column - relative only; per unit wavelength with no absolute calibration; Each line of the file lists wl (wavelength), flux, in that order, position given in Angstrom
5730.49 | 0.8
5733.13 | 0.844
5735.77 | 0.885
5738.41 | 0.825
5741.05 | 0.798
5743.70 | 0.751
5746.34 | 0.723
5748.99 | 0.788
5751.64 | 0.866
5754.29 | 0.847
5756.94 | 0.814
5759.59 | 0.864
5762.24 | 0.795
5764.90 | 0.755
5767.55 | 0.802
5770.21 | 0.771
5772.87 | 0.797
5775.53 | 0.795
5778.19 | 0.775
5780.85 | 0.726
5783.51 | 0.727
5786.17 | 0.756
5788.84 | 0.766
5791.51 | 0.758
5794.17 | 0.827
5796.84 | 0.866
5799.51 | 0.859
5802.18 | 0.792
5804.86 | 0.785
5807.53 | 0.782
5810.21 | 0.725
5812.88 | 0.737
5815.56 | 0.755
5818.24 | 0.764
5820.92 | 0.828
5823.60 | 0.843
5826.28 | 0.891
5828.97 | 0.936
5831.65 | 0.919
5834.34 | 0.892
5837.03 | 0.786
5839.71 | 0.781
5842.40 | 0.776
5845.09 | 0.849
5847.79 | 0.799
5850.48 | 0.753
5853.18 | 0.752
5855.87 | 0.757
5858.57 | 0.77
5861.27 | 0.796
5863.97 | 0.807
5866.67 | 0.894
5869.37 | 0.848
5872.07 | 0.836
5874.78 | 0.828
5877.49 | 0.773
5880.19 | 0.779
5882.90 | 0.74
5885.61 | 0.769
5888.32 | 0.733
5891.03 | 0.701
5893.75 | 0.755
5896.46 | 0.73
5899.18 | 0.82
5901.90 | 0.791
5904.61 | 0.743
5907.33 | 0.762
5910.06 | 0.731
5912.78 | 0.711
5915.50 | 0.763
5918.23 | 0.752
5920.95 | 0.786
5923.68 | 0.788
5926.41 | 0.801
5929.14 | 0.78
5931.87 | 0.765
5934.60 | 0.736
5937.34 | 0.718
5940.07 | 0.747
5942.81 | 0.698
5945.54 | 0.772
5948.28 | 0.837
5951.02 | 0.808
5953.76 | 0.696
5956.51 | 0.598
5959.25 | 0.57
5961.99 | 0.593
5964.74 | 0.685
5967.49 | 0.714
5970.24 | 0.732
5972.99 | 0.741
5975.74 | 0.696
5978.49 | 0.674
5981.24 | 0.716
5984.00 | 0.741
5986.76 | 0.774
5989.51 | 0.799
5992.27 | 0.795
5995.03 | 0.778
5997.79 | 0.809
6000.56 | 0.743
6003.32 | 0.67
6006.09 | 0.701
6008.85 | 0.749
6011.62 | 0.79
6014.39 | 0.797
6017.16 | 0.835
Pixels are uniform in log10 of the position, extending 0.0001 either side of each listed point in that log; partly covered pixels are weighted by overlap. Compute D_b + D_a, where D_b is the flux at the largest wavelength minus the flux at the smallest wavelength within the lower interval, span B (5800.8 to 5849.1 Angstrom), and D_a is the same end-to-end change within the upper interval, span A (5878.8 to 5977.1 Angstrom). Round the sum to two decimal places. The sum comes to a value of -0.08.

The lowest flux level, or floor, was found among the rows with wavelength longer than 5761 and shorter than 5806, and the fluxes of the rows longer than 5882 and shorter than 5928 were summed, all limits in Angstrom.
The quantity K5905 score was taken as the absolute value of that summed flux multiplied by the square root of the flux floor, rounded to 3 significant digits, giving 11.0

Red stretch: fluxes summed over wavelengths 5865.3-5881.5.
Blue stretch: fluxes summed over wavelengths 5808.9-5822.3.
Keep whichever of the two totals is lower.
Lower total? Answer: 3.8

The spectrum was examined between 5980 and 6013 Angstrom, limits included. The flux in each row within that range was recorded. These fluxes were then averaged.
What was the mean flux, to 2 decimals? 0.76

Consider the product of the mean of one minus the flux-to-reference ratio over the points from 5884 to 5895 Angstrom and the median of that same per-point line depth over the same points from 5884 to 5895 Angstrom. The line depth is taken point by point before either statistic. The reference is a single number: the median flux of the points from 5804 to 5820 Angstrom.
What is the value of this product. 0.0005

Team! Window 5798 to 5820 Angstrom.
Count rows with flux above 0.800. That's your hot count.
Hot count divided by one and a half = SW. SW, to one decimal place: 0.7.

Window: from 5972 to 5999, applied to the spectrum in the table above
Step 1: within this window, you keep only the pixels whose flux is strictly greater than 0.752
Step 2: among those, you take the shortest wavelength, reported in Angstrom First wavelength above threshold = 5986.76 Angstrom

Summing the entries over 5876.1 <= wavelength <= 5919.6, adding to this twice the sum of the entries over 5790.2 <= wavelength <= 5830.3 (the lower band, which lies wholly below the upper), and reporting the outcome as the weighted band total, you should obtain 36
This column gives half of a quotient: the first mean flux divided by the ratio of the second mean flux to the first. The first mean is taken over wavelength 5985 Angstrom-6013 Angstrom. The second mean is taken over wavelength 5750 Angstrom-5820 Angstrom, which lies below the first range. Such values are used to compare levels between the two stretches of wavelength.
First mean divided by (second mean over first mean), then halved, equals 0.37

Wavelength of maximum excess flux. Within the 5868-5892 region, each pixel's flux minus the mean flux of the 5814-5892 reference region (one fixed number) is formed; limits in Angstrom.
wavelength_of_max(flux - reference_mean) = 5869.37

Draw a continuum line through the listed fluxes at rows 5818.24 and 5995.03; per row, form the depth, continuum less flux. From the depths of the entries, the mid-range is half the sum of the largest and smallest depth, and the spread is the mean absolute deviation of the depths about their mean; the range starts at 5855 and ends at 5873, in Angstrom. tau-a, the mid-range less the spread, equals -0.10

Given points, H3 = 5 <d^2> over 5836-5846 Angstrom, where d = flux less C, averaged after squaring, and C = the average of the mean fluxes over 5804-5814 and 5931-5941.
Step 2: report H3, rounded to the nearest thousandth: 0.016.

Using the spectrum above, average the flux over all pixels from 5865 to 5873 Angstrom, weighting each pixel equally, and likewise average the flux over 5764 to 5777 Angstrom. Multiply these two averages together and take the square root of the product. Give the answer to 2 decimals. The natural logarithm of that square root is -0.20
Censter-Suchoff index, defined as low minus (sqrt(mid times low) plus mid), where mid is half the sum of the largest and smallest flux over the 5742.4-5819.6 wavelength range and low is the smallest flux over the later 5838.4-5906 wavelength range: -0.840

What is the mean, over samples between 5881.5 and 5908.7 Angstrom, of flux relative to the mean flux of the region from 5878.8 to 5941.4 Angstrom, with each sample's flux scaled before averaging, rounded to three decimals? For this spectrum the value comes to 0.997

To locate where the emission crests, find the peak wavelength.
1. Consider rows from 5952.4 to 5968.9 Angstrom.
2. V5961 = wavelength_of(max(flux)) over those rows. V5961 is 5967.49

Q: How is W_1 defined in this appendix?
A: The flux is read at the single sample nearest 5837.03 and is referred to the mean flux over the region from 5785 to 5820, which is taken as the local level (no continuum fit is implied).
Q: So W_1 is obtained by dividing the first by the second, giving 1.00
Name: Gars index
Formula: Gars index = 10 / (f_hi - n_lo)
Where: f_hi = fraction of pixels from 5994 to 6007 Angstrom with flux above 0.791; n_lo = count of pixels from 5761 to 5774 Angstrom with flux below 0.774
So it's -5.6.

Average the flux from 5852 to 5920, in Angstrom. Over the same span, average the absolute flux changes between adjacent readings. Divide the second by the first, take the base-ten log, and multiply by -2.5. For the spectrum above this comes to 3.44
